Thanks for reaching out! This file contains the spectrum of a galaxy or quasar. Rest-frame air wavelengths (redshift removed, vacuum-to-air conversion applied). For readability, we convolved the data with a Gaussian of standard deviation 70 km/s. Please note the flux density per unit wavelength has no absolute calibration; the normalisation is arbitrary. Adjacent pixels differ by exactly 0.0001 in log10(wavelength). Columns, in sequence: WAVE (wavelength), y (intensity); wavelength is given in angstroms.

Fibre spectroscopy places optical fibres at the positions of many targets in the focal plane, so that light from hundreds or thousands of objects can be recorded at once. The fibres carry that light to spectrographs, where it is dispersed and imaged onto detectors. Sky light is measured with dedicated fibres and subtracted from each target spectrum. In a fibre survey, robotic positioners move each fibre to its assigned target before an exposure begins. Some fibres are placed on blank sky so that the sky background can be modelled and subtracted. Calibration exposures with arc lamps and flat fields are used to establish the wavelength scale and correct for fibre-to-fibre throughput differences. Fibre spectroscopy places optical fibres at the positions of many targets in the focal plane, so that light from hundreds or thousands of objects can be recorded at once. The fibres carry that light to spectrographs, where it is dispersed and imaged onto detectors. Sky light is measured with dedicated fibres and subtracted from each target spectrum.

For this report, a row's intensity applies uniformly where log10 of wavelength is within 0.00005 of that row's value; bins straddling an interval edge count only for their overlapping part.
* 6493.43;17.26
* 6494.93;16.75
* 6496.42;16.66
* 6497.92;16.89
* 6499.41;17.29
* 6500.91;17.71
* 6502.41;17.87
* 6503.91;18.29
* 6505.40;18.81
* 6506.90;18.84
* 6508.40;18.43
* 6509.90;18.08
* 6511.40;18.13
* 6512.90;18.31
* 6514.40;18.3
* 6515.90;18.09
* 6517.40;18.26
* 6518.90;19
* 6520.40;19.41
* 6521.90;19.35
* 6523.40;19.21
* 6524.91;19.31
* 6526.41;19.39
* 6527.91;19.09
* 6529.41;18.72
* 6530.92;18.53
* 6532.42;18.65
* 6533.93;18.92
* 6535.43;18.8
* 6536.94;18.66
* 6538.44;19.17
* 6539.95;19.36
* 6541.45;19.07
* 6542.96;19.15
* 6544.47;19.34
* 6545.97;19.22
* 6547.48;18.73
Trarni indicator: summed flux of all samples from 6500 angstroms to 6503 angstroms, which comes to 35.58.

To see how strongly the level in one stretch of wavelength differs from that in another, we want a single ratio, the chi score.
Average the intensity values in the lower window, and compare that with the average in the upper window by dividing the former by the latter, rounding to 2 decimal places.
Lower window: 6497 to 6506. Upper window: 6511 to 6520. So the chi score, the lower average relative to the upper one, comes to 0.97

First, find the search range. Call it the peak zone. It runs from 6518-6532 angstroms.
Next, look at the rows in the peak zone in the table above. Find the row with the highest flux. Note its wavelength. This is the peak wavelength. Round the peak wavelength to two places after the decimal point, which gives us 6520.40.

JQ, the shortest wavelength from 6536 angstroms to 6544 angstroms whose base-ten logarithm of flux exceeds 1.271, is 6538.44 angstroms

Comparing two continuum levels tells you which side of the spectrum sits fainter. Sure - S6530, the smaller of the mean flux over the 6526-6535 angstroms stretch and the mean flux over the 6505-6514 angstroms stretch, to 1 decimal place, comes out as 18.4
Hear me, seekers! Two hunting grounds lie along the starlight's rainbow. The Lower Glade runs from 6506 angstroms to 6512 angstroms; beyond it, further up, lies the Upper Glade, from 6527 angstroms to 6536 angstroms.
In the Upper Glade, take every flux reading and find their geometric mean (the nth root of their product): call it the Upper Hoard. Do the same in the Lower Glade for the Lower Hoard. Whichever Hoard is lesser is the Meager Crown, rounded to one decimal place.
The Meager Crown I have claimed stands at 18.4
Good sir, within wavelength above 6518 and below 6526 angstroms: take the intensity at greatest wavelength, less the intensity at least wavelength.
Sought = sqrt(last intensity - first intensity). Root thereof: 0.56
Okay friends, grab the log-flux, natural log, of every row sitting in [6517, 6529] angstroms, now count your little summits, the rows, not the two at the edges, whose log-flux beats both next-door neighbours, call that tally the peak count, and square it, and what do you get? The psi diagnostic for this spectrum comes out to 4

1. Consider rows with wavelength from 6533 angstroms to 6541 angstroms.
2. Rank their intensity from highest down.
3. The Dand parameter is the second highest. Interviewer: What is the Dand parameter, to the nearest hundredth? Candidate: 19.17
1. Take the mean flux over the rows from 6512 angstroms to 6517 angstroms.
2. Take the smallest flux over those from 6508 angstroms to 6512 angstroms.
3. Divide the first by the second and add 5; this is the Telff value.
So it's 6.01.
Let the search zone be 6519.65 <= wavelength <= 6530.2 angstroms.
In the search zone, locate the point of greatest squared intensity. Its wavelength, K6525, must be 6520.40 angstroms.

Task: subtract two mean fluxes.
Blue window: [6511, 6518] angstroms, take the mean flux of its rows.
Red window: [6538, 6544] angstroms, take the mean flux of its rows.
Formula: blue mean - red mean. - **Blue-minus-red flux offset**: -1.0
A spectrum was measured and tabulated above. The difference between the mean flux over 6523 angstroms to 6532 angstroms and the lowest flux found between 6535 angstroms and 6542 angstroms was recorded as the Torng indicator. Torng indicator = 0.4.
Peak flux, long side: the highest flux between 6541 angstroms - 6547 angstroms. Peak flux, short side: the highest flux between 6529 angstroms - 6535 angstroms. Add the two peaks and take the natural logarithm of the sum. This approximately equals 3.64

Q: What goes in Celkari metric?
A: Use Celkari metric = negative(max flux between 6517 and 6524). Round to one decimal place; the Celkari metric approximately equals -19.4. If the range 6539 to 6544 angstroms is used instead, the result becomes -19.4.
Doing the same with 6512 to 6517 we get -18.3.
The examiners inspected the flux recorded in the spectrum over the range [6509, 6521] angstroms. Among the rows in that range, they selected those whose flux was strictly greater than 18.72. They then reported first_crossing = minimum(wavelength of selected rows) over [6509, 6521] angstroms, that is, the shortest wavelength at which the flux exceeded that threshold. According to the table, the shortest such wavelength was 6518.90 angstroms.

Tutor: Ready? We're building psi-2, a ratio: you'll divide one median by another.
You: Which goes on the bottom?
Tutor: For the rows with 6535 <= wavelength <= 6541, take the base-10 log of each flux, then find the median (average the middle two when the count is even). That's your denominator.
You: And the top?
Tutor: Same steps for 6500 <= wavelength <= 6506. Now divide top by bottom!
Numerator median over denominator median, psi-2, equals 0.983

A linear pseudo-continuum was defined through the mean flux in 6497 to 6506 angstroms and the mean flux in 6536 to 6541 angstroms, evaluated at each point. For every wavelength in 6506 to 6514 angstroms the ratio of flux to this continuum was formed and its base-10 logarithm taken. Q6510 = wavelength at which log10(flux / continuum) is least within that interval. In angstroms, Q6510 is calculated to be 6511.40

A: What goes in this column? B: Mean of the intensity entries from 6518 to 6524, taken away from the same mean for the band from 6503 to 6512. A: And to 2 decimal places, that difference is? -0.81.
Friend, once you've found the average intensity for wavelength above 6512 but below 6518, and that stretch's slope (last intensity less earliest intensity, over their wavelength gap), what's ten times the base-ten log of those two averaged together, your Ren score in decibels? 9.60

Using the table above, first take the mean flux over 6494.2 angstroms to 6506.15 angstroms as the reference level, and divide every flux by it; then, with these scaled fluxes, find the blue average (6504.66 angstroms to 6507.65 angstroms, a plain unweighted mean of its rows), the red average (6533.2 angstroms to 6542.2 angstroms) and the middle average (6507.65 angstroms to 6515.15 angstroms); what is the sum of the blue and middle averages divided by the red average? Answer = 1.95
